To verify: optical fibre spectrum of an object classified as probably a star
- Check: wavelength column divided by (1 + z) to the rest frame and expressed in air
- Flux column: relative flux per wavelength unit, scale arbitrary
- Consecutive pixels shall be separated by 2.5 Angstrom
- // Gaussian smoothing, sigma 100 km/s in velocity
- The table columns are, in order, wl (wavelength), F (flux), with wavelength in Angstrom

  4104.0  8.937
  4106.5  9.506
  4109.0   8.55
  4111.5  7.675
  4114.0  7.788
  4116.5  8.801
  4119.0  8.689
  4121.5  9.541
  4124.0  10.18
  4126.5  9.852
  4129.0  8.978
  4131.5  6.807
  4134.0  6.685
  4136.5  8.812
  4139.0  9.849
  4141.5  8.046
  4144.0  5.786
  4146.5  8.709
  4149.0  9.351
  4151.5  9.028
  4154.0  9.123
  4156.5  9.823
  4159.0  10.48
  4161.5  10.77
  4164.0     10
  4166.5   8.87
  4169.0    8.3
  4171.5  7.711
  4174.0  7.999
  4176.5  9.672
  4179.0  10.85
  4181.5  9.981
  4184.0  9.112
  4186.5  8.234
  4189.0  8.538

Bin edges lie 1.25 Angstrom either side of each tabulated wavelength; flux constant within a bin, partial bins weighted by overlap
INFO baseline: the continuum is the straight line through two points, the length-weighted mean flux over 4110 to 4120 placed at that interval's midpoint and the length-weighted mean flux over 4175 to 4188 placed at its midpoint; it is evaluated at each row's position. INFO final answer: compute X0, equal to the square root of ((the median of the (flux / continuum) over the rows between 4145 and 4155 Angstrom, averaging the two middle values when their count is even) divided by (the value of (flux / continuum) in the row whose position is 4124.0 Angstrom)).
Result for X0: 0.91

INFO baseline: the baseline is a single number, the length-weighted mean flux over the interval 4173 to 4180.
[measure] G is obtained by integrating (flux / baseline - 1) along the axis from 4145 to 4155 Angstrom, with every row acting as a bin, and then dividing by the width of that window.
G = -0.06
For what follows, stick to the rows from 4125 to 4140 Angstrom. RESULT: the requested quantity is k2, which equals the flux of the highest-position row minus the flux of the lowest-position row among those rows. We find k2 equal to 0.00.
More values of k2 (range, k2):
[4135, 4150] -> 0.54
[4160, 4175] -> -2.77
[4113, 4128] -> 2.06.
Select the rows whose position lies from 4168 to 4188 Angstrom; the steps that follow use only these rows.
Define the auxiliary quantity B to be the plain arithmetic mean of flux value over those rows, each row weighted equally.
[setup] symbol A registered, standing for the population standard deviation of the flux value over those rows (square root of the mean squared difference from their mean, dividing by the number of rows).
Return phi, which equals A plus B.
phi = 10.0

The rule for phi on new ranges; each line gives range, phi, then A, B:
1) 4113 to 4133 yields 9.9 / 1.04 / 8.8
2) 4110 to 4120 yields 8.7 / 0.51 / 8.2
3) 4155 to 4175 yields 10.3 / 1.10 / 9.2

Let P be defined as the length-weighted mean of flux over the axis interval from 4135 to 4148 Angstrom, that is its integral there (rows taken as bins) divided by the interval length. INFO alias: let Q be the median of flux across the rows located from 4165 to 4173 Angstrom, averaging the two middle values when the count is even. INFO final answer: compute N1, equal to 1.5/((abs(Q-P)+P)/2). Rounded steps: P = 8.2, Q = 8.3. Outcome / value 0.361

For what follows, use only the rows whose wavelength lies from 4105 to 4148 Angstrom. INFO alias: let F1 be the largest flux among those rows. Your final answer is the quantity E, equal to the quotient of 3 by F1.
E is 0.295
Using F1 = 10.18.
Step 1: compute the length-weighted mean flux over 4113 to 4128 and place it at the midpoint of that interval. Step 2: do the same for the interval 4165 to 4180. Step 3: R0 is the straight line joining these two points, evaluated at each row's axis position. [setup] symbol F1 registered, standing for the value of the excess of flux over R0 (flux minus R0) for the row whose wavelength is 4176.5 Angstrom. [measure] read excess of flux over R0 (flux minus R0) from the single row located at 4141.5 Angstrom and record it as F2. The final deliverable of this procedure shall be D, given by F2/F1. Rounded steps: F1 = 0.81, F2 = -1.0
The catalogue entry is -1.2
